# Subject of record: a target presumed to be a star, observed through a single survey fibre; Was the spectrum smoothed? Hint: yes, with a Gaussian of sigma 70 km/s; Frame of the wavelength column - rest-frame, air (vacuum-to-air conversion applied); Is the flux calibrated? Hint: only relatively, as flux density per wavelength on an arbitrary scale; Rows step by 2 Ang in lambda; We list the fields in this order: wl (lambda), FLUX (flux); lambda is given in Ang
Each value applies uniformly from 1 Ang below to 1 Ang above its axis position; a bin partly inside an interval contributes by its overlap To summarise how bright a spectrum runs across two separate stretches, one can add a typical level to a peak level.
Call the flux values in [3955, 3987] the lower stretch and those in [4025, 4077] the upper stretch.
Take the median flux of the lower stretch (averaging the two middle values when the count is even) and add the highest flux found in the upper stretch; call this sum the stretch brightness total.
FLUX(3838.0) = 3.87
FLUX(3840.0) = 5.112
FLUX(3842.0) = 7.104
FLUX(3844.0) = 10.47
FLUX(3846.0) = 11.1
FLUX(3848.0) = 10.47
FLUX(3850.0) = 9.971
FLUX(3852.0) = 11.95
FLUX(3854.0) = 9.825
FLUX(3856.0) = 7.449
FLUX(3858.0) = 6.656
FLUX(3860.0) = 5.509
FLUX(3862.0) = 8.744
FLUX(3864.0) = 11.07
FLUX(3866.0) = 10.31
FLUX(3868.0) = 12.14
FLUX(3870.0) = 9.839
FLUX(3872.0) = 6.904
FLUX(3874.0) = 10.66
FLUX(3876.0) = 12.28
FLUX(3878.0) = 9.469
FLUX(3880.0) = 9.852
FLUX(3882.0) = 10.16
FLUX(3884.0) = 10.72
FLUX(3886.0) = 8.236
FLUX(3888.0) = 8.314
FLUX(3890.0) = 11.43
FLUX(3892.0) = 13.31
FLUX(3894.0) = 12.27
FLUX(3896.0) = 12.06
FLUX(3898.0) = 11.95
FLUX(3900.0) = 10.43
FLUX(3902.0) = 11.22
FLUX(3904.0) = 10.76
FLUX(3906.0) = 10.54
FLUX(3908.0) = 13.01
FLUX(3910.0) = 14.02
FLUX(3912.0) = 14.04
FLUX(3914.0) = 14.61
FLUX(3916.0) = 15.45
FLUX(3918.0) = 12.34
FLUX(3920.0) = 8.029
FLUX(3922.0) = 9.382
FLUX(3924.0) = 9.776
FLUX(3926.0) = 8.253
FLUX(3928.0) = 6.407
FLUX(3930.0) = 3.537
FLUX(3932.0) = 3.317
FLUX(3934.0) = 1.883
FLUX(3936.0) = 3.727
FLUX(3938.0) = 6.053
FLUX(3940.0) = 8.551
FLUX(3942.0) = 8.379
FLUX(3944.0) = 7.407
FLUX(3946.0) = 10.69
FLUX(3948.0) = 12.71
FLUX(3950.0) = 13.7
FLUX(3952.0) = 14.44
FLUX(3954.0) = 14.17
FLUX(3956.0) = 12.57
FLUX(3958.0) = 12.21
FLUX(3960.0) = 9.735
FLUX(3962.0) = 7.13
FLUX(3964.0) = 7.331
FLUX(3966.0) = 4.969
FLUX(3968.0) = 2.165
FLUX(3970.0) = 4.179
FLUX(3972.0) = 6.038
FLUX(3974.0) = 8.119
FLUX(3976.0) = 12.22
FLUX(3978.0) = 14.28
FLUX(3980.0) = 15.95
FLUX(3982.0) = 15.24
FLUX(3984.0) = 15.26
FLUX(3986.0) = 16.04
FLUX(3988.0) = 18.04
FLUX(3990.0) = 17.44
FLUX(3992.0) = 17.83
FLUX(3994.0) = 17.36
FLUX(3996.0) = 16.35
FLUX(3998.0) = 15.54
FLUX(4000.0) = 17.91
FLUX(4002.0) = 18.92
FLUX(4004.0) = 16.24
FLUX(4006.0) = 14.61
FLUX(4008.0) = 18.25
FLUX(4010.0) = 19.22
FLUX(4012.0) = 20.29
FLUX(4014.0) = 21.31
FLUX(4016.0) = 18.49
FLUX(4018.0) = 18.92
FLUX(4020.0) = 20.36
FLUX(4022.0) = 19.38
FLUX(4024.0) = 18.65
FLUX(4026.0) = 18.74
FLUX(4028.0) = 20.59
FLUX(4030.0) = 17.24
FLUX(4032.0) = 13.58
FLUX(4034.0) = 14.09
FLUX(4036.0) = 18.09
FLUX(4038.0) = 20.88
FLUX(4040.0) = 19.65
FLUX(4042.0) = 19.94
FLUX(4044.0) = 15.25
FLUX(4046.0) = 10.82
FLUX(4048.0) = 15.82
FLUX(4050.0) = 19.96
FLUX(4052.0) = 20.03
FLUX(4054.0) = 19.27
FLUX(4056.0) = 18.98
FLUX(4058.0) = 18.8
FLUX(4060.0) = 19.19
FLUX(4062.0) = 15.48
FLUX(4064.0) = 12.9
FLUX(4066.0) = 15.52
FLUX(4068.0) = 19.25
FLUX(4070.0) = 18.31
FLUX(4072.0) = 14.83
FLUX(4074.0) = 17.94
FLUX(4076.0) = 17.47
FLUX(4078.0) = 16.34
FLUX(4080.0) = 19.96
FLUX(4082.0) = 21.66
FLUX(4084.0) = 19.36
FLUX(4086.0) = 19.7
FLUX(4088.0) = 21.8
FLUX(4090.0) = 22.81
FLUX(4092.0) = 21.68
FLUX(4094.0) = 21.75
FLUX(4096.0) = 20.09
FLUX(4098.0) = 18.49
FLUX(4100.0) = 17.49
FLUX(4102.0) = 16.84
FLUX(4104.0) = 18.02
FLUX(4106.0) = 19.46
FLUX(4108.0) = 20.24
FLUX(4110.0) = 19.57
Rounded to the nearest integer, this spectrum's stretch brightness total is 32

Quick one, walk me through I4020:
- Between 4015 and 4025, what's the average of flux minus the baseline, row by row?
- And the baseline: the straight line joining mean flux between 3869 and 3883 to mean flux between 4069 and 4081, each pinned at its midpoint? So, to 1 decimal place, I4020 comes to 3.8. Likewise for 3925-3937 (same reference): -7.5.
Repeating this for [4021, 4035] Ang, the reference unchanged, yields 1.8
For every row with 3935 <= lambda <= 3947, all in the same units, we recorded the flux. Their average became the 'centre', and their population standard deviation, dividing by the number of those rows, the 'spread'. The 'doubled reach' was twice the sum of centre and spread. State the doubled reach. 19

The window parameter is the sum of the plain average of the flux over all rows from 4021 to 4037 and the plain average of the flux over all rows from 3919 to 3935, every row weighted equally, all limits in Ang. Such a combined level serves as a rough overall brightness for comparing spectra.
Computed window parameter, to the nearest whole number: 24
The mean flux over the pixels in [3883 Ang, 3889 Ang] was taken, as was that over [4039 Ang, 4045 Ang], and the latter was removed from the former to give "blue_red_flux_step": -9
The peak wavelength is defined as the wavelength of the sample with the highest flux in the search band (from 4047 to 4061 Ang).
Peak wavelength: 4052.0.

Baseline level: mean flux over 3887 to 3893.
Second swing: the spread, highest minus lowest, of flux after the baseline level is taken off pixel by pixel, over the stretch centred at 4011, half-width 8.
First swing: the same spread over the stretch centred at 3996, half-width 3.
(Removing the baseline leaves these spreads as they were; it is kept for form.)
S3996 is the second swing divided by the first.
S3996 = 3.7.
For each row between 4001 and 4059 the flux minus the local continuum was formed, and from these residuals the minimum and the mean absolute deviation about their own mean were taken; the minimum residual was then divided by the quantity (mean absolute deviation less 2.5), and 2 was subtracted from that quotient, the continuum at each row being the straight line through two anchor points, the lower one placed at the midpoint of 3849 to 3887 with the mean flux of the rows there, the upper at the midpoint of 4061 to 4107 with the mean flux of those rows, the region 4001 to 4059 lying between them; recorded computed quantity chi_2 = 10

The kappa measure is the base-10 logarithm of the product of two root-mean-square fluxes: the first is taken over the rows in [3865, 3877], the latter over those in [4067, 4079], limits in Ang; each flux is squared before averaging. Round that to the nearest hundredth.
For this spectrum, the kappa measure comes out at 2.26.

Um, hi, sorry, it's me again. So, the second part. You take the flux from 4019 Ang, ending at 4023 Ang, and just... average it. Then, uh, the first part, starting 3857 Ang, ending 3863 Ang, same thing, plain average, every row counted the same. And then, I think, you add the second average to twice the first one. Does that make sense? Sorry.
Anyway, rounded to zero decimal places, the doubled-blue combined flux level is 34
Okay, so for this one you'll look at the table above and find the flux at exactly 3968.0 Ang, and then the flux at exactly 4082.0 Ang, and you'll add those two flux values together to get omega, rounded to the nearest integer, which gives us 24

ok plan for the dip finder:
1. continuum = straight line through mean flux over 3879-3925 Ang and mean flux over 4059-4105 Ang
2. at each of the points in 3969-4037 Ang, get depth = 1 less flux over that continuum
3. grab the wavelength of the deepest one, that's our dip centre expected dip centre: 3970.0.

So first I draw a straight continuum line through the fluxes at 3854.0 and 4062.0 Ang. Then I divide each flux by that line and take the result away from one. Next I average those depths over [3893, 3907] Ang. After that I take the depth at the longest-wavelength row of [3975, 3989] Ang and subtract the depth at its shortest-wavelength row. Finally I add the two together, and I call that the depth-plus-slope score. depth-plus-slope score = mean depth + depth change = -0.4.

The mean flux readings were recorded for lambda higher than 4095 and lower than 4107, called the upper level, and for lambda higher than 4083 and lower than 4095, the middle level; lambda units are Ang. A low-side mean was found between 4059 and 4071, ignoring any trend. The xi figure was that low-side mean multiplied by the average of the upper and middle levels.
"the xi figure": 332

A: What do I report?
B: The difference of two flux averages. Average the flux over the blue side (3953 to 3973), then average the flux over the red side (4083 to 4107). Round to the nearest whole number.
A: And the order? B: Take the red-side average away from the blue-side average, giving -12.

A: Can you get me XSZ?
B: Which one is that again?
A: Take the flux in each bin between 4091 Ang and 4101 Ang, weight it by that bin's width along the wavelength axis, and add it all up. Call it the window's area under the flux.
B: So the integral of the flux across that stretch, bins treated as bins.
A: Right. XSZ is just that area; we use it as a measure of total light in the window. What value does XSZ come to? 199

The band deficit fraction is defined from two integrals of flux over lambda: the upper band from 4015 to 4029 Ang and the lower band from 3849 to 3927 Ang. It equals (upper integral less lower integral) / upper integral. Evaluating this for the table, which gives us -2.06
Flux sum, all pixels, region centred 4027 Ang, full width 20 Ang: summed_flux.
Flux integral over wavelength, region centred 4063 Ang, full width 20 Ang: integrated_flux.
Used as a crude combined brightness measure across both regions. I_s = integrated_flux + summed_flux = 525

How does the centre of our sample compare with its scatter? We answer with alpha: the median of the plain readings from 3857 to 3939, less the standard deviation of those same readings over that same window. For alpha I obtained 7.1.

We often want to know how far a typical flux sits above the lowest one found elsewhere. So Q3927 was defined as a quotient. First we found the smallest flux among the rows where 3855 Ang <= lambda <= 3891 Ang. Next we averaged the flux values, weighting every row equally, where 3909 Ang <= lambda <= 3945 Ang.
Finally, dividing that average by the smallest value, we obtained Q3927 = 2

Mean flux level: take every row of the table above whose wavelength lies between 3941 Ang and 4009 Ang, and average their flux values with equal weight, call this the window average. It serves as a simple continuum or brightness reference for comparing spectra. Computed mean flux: 13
